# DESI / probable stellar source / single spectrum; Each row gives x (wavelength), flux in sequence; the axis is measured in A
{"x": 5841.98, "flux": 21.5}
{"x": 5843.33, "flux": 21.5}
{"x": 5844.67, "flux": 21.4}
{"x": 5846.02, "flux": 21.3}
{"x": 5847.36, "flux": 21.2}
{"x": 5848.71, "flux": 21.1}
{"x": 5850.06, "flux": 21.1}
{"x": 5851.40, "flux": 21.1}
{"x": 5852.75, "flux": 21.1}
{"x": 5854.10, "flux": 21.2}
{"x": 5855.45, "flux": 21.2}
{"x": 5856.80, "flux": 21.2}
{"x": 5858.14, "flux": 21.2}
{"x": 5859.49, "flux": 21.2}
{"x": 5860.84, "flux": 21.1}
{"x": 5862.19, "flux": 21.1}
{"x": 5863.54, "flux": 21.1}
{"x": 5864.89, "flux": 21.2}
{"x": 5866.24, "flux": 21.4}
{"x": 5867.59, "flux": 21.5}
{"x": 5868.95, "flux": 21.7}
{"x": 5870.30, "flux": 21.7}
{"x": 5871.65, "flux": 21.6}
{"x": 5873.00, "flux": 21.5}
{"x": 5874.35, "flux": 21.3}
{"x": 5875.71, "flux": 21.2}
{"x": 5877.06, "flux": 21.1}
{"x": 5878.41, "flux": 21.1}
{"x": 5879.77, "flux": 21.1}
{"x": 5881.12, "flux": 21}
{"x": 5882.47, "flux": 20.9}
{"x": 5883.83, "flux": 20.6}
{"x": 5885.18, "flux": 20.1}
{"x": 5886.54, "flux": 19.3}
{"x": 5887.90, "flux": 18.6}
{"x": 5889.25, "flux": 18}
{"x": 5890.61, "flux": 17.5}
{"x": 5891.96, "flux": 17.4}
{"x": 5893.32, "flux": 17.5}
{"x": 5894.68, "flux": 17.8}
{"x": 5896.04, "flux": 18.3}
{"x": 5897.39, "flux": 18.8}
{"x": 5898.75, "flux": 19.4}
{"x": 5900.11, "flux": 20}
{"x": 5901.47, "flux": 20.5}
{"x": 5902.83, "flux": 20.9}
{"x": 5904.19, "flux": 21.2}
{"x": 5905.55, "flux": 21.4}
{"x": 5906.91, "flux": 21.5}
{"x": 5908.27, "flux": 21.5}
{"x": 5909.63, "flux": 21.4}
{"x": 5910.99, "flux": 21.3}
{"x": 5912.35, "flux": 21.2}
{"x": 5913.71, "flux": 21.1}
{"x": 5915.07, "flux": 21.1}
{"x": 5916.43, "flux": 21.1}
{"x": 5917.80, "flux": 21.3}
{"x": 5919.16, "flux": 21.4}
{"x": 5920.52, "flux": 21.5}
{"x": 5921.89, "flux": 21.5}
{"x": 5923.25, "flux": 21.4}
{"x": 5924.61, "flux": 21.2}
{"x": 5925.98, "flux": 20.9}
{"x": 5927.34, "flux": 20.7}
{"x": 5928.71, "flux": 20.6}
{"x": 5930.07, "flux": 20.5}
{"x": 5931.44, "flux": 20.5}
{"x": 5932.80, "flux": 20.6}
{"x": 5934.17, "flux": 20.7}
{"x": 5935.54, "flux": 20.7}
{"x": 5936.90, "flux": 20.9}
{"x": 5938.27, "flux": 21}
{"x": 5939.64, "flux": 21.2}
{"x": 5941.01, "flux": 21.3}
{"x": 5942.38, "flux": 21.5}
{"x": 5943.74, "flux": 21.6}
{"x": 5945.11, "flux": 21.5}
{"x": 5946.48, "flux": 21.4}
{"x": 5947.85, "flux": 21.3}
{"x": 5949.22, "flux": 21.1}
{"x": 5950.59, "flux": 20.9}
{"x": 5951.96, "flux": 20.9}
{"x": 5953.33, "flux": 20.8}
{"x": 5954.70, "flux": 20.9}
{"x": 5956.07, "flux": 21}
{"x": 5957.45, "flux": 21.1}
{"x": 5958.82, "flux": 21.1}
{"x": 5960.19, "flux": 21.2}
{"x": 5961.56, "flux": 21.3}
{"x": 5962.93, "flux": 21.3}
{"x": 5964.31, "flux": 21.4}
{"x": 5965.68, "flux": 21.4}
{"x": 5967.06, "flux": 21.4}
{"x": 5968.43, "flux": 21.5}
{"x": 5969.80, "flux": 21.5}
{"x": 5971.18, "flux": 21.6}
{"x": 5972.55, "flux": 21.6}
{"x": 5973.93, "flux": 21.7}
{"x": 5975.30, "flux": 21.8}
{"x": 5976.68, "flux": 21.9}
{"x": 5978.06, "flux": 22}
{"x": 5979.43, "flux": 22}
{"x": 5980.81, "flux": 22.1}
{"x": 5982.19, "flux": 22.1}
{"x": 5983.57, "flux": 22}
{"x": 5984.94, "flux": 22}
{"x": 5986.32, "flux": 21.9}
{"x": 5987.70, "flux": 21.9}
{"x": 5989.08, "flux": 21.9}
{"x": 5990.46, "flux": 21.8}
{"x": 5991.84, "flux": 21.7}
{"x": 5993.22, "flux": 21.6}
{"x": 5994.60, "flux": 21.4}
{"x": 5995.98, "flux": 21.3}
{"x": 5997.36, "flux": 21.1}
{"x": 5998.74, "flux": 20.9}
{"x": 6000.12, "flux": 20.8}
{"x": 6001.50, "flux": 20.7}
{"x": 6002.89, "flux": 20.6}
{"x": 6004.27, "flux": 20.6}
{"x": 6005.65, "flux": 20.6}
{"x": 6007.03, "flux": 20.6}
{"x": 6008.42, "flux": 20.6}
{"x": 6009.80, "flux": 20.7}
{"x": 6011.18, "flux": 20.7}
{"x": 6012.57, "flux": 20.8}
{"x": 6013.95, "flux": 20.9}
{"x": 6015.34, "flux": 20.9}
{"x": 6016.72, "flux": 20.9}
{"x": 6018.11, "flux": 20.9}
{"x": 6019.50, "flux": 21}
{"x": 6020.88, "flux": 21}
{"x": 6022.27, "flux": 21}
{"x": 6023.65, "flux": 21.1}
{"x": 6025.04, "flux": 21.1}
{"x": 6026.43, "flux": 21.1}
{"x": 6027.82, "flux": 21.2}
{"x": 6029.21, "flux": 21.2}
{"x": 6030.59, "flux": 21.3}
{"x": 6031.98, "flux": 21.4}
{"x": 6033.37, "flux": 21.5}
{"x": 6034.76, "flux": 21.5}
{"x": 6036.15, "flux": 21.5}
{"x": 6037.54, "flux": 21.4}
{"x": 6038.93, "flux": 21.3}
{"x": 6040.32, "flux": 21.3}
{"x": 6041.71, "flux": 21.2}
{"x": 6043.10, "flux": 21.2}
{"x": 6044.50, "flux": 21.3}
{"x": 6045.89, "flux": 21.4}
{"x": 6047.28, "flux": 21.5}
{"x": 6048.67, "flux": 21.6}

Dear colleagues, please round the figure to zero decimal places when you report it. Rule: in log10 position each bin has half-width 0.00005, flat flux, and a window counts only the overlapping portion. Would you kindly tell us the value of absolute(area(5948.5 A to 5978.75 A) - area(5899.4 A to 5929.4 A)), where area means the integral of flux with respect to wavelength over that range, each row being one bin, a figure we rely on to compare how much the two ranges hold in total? 12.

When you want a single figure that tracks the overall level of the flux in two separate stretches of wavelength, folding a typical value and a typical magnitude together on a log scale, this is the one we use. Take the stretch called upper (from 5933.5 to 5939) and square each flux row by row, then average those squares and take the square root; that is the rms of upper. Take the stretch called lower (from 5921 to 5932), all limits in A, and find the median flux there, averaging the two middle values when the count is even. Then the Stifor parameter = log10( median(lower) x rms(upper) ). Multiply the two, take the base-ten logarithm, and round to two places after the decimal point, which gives 2.64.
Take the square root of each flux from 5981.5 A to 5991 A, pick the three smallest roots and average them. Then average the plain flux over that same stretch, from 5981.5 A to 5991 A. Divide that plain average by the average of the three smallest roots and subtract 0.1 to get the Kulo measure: 4.59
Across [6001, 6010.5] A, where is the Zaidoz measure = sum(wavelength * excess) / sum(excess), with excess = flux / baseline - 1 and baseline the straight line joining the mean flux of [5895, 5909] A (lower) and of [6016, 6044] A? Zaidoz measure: 6005.8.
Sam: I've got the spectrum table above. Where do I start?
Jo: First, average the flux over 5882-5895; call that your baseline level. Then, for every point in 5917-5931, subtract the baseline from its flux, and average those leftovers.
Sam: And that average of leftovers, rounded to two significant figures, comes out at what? 2.3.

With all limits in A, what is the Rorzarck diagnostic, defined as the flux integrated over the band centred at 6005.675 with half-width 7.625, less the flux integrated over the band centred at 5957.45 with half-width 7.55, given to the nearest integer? -3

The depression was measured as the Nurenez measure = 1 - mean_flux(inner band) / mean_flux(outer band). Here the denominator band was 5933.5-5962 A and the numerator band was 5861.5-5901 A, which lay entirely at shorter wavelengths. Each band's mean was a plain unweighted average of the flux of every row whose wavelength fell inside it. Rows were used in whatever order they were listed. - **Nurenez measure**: 0.047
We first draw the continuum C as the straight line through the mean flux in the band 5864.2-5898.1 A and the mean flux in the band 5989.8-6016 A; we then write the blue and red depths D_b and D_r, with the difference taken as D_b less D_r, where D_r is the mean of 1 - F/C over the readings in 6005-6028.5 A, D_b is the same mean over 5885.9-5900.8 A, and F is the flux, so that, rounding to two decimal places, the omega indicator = 0.08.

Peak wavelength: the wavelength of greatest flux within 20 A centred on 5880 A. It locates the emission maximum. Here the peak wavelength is 5870.30 A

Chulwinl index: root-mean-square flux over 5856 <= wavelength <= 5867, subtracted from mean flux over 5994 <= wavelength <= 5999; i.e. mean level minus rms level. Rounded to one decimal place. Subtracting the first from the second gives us 0.0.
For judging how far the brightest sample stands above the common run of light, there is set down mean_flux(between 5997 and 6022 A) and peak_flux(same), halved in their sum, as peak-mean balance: 20.9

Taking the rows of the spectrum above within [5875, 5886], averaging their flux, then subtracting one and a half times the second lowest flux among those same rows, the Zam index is -10.0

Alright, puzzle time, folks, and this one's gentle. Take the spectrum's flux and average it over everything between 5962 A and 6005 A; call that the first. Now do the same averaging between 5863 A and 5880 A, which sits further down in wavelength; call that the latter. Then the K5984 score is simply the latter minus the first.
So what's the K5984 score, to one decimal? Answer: -0.2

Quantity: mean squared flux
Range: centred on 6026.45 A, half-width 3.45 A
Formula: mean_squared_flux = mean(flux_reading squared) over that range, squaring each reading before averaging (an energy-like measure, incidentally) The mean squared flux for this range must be 447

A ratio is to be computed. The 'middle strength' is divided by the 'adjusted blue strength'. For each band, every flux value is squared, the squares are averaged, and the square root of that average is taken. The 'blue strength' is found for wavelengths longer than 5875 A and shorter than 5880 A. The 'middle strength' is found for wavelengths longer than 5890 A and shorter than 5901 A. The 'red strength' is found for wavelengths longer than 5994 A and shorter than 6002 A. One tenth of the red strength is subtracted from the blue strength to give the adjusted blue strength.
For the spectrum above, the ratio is 0.97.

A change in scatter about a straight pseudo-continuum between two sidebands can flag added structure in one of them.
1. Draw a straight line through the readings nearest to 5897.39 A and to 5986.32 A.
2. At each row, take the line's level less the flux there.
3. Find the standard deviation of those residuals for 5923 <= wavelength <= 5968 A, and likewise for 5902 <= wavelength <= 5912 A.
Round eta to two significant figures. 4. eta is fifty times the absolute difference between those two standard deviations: 13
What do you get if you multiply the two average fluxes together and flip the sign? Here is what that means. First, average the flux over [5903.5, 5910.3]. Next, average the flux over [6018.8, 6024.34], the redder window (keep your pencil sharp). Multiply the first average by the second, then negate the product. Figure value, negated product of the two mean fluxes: -450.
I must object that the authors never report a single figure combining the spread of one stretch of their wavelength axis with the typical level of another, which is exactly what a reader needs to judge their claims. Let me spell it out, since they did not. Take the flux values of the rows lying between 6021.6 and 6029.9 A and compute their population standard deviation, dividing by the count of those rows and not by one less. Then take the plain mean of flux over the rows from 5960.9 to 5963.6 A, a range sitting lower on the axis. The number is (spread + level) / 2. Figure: 10.7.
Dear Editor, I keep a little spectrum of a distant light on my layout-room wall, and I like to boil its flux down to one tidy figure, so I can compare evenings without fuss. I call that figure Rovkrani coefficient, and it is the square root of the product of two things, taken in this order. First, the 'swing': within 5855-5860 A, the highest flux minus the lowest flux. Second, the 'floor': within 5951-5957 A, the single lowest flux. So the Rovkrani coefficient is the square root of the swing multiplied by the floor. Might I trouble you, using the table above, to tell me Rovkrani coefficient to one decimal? 0.0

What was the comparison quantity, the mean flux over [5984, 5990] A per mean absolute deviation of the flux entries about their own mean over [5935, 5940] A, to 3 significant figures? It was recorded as 146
